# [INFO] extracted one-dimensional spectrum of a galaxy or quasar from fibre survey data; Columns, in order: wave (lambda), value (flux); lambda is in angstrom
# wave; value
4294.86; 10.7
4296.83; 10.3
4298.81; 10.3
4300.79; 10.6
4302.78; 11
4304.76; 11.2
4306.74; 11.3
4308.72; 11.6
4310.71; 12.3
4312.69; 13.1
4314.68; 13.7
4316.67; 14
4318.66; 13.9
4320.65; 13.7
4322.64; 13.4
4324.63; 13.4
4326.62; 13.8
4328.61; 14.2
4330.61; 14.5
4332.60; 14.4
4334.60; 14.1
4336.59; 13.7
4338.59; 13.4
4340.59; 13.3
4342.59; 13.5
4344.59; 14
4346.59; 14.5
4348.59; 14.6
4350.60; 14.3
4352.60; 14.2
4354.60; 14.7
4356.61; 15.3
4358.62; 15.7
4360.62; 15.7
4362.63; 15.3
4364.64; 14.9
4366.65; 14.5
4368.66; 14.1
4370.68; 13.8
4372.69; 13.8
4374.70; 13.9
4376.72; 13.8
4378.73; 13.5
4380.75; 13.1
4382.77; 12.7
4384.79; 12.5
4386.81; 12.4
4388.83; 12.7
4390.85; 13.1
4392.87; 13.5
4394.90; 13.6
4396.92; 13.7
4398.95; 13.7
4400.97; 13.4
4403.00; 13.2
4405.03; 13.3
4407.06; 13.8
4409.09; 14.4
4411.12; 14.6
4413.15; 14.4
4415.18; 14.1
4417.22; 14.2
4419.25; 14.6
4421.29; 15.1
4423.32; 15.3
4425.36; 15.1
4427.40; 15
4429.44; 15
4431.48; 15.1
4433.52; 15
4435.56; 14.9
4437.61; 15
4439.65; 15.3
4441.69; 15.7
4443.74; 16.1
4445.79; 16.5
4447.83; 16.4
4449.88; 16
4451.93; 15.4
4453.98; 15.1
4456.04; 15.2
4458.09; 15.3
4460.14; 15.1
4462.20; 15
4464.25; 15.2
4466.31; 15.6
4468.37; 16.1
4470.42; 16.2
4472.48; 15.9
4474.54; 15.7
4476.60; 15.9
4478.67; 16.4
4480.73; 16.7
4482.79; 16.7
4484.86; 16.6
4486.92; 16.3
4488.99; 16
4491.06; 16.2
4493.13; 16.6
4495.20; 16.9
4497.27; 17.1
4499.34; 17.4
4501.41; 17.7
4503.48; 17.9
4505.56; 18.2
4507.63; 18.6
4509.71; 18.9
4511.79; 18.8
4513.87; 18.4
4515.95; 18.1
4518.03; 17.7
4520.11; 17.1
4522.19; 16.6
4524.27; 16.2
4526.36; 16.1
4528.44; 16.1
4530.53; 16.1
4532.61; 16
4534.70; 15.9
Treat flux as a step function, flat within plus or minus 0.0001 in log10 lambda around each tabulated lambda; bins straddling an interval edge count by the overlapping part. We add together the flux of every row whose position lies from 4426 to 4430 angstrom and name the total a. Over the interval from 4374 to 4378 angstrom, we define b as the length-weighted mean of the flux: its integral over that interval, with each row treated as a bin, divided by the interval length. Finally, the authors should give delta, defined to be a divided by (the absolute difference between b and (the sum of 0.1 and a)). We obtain 1.84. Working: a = 30.0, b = 13.8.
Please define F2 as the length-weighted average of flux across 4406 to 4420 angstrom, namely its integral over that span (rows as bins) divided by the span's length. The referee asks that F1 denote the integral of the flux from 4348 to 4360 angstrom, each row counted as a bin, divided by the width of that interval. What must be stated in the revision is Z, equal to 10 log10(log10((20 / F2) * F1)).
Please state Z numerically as 1.2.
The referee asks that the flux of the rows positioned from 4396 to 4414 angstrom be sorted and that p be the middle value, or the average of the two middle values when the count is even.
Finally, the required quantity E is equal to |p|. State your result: 13.7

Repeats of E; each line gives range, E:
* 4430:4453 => 15.4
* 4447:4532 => 16.3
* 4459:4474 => 15.6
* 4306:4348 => 13.7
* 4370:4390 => 13.3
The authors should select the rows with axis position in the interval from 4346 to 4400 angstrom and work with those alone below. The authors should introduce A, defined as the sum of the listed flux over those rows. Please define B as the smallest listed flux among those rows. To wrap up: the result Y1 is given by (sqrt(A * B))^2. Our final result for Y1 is 4682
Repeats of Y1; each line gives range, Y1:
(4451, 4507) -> 6576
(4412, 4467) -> 5791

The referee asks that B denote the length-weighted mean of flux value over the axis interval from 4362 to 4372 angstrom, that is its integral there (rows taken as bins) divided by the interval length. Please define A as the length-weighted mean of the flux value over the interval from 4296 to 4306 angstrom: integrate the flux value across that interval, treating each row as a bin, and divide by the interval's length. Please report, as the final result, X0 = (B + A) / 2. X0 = 12.6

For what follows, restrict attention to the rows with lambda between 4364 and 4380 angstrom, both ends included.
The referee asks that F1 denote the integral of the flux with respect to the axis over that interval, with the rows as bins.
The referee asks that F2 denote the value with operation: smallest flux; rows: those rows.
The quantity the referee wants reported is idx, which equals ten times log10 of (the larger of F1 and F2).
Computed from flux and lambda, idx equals 23.5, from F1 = 224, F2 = 13.5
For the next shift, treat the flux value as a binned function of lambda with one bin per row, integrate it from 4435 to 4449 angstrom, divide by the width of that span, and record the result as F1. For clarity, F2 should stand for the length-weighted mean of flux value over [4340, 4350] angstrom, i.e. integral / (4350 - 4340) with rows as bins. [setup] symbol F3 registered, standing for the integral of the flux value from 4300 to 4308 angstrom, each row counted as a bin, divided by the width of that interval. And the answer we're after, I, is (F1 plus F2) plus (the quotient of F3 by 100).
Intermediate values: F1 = 15.7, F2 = 14.0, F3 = 11.1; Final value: 29.9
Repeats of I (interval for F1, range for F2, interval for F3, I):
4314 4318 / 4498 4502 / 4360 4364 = 31.5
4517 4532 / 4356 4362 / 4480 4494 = 32.3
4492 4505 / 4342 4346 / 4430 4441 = 31.3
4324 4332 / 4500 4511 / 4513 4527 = 32.4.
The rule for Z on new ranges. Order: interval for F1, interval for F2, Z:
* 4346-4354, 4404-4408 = 1.2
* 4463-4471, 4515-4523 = 1.0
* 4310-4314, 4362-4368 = 0.9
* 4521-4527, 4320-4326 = 1.4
